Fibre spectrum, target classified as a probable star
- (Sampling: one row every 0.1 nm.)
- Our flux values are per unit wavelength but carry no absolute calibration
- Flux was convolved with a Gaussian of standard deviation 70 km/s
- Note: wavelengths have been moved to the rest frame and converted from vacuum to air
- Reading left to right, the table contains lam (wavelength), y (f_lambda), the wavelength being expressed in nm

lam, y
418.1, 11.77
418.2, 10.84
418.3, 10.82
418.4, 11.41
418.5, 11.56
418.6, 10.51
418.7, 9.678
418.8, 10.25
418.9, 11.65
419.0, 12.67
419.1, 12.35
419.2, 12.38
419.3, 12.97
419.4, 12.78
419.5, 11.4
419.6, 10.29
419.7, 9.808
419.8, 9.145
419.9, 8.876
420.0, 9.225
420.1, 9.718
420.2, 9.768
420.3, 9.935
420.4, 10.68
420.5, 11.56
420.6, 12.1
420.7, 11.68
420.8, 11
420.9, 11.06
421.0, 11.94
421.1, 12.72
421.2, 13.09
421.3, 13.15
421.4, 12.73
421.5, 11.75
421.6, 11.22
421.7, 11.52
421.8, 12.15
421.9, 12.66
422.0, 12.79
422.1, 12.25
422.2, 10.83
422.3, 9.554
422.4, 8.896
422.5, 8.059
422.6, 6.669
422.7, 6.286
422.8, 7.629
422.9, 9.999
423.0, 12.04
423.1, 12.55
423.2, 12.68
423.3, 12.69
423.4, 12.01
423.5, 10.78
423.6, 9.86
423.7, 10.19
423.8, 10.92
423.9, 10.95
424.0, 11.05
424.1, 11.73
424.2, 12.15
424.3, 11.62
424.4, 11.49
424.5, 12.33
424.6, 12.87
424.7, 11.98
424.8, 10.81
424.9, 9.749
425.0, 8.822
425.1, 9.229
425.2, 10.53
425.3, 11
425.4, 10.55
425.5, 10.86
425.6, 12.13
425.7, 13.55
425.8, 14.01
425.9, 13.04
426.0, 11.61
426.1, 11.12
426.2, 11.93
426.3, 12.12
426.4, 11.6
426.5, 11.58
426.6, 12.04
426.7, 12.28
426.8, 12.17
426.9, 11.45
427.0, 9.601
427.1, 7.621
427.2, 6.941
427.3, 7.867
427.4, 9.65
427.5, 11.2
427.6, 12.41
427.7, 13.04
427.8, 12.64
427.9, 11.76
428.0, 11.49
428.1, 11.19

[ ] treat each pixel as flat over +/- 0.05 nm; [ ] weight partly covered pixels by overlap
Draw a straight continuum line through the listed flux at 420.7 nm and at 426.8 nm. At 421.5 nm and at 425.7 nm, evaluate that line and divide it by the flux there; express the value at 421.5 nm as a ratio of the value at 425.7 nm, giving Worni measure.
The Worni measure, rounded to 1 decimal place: 1.1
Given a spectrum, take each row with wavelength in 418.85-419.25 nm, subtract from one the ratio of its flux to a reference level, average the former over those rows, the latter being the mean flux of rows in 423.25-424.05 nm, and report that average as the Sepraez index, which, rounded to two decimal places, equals -0.11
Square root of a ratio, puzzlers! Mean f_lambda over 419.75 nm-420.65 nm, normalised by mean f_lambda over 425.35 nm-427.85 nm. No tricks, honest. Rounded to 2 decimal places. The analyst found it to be 0.95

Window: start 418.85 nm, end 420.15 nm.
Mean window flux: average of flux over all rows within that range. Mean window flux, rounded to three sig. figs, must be 11.0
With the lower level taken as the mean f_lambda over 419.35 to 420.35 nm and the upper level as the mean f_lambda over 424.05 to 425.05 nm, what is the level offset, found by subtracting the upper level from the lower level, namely -1.3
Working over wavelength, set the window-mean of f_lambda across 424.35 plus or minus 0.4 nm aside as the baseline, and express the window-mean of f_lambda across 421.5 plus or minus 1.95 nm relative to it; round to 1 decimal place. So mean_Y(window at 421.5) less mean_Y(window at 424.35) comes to -1.1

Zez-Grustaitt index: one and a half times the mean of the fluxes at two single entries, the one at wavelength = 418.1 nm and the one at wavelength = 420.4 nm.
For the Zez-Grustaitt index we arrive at 16.8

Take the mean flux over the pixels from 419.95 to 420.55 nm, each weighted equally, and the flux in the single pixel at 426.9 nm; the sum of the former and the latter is 21.6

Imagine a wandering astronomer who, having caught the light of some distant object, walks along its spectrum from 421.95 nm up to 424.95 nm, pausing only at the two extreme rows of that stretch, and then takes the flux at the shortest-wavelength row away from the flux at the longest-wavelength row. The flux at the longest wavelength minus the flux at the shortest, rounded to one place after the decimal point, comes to -3.0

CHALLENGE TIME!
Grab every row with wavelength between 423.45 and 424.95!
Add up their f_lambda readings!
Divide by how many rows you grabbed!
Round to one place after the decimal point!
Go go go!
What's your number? 11.2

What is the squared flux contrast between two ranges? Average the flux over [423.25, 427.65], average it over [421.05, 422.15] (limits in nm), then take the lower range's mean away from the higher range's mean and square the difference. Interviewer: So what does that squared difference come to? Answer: 1.5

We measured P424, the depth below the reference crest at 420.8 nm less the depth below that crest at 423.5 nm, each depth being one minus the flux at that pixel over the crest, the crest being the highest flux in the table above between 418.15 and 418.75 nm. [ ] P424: -0.02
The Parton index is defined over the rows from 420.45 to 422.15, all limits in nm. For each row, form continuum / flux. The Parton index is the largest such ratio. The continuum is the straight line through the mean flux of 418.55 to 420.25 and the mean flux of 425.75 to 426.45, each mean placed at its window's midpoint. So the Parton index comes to 1.01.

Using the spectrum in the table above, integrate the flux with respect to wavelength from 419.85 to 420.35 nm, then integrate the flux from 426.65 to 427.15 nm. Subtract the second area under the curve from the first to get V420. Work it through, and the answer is -0.56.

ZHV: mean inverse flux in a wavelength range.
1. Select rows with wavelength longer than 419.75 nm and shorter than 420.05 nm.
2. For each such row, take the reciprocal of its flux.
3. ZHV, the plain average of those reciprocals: 0.110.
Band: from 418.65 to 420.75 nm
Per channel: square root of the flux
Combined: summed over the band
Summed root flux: 69.2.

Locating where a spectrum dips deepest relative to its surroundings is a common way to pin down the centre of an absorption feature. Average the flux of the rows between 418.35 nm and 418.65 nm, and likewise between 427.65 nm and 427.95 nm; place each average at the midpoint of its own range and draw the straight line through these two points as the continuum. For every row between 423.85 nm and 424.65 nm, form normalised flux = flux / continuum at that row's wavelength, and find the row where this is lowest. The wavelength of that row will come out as 423.9 nm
